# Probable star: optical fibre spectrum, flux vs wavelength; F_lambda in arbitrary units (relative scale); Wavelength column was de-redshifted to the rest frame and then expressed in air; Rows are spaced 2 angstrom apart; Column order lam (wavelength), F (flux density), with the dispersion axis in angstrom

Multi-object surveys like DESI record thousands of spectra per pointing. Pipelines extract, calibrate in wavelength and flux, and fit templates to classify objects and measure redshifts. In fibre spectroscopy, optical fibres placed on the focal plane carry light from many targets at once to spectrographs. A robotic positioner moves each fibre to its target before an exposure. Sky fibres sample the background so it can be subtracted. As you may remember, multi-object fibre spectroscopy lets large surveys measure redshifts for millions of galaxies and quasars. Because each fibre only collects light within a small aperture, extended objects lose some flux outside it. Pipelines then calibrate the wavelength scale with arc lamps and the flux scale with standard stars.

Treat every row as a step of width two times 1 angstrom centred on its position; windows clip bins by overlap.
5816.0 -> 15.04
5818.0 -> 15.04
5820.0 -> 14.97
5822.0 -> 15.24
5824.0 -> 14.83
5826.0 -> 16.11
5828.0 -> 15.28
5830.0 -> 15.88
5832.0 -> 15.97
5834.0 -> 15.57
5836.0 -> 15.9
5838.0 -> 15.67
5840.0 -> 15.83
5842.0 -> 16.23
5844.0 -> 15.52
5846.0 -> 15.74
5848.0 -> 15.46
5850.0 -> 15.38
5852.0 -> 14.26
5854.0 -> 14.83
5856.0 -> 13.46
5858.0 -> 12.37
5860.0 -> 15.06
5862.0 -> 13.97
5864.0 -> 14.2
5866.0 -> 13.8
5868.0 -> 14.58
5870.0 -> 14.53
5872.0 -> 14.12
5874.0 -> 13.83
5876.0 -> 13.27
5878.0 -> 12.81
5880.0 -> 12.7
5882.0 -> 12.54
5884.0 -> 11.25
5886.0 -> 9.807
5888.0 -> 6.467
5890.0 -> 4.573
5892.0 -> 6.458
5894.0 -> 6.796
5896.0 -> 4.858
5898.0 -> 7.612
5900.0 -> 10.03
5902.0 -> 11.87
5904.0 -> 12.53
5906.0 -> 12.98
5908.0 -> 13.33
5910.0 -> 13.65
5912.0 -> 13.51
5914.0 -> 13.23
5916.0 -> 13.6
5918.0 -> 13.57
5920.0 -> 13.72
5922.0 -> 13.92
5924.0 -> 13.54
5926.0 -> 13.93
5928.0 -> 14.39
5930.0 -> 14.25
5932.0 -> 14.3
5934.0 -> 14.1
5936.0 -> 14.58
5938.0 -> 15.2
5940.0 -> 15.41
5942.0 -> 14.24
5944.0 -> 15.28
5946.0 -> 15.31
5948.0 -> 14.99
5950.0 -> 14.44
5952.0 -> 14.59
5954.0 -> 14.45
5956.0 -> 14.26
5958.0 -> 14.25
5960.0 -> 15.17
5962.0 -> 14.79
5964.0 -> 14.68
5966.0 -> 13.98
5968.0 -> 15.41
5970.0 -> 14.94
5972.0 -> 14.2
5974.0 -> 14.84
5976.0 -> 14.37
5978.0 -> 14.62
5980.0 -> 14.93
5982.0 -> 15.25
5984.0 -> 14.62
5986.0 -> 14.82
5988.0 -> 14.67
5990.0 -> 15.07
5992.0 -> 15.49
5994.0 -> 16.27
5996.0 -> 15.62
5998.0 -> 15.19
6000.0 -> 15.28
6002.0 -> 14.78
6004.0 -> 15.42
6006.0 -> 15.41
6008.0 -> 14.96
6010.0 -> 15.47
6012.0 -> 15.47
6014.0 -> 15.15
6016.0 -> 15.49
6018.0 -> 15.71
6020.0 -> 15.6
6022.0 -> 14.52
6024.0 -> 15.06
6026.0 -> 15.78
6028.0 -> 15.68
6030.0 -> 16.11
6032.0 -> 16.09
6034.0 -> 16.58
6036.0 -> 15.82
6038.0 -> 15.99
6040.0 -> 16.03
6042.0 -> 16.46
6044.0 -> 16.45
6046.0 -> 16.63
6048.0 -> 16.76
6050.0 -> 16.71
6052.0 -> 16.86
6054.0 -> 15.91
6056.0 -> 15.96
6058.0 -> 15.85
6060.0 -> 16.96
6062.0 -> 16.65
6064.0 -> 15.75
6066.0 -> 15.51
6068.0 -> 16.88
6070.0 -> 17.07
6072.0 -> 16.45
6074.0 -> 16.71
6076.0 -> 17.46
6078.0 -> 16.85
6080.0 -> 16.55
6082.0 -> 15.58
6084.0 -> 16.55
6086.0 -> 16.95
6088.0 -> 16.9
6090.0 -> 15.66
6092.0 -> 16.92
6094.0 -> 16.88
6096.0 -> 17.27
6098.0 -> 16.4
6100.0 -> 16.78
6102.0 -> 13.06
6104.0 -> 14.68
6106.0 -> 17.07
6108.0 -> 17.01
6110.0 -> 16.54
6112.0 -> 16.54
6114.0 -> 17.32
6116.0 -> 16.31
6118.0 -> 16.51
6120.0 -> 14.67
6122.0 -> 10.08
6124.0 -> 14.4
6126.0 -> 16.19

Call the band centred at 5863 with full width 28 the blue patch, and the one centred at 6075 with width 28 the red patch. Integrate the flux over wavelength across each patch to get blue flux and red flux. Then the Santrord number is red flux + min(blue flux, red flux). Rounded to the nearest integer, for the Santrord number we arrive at 859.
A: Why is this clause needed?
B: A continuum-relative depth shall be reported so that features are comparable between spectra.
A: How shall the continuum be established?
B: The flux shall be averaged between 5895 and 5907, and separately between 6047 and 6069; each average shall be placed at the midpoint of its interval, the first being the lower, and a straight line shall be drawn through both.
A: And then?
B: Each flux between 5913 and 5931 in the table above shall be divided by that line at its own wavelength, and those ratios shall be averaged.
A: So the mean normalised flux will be 1.27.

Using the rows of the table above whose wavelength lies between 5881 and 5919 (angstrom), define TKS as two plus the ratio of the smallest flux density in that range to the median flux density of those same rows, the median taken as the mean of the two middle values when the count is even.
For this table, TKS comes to 2.39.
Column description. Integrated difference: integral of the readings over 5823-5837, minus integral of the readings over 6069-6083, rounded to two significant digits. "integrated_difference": -14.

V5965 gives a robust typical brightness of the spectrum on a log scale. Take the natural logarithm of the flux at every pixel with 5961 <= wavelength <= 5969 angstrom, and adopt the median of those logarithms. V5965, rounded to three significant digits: 2.69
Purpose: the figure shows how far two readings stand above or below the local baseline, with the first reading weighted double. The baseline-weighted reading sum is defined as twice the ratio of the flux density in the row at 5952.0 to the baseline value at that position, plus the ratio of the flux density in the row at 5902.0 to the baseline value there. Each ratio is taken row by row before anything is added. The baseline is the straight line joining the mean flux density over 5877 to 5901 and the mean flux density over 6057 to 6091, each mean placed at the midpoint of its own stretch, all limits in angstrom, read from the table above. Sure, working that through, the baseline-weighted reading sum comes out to 3.82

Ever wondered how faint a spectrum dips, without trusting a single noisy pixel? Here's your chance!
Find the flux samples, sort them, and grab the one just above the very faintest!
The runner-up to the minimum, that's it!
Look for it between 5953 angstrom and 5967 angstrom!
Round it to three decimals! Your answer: 14.250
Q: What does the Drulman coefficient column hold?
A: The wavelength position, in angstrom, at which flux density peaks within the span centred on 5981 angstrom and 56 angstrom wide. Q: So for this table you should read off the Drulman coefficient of 5994.0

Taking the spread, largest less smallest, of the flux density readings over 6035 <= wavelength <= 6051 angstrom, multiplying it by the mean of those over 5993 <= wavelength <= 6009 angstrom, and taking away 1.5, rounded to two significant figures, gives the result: 13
